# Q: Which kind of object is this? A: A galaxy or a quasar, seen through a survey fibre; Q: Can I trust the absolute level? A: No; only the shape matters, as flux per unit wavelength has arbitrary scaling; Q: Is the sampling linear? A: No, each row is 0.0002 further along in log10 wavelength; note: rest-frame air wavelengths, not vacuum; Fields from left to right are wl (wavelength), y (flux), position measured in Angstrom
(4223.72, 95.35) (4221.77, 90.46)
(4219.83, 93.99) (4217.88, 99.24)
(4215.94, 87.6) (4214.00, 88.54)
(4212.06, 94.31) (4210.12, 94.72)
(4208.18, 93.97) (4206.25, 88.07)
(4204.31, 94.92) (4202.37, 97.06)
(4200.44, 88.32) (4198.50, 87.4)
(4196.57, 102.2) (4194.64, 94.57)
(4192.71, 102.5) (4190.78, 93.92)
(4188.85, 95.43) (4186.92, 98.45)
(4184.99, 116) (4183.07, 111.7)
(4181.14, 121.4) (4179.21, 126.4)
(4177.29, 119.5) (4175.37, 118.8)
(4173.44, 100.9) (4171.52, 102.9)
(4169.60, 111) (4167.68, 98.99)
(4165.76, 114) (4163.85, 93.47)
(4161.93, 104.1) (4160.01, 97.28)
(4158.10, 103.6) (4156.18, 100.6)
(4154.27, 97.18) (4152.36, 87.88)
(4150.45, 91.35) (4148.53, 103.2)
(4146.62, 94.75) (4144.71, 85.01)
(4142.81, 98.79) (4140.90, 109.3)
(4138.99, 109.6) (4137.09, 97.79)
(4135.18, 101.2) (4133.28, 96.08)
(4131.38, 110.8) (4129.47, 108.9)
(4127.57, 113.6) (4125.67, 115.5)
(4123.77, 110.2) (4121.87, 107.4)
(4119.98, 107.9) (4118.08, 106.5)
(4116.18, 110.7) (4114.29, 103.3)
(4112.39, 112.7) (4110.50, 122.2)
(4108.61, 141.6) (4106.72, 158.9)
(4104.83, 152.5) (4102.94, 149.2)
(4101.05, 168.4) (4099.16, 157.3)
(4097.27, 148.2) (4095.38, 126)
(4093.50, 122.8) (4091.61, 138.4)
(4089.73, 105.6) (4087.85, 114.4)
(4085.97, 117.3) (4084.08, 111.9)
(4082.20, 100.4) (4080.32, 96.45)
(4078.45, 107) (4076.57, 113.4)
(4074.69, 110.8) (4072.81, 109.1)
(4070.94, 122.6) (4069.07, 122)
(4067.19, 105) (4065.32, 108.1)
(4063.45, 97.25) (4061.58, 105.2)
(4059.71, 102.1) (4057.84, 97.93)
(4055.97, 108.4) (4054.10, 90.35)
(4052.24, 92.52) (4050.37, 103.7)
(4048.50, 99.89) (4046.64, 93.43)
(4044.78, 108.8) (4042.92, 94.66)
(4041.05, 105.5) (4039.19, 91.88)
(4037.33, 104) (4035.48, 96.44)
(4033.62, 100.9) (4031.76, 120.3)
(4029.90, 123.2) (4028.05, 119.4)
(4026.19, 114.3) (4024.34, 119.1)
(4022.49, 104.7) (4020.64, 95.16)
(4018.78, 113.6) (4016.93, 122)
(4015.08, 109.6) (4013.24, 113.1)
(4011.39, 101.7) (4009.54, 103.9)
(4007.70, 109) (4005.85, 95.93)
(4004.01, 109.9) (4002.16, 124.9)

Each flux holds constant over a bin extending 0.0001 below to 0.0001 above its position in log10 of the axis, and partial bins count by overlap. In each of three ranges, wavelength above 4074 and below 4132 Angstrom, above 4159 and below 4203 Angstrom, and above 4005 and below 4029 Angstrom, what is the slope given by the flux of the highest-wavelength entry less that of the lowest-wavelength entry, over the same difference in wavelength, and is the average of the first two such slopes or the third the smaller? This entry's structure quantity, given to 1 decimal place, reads 0.0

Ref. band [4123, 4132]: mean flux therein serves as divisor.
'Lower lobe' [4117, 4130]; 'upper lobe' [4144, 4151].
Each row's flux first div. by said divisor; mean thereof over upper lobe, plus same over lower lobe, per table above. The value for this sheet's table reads 1.82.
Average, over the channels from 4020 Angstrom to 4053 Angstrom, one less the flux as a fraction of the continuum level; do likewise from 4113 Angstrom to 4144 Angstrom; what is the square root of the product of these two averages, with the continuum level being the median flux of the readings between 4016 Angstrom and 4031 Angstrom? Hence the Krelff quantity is 0.093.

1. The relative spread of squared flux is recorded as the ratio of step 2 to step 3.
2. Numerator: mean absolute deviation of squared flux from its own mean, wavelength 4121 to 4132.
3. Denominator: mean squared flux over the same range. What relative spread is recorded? 0.042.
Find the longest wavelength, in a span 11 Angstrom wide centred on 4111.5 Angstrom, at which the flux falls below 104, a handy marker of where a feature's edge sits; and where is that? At 4114.29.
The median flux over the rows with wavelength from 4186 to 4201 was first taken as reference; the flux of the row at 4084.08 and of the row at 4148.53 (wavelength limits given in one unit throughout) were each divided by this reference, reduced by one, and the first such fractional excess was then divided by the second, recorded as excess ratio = 2.1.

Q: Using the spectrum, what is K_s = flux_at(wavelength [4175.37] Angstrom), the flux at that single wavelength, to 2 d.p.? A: 118.80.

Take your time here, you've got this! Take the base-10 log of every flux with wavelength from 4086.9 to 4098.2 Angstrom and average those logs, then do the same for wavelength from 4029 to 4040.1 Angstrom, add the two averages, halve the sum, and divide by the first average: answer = 0.98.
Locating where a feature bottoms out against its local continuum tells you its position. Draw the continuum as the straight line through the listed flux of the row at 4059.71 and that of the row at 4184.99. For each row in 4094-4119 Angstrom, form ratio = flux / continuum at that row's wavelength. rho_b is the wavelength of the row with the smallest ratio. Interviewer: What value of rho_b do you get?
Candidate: 4114.29 Angstrom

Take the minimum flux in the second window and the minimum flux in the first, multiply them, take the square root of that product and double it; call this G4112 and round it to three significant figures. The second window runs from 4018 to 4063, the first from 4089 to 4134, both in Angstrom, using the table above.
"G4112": 186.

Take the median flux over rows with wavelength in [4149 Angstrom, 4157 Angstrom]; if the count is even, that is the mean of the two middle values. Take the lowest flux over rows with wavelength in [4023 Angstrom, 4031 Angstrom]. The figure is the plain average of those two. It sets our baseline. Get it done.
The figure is 104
